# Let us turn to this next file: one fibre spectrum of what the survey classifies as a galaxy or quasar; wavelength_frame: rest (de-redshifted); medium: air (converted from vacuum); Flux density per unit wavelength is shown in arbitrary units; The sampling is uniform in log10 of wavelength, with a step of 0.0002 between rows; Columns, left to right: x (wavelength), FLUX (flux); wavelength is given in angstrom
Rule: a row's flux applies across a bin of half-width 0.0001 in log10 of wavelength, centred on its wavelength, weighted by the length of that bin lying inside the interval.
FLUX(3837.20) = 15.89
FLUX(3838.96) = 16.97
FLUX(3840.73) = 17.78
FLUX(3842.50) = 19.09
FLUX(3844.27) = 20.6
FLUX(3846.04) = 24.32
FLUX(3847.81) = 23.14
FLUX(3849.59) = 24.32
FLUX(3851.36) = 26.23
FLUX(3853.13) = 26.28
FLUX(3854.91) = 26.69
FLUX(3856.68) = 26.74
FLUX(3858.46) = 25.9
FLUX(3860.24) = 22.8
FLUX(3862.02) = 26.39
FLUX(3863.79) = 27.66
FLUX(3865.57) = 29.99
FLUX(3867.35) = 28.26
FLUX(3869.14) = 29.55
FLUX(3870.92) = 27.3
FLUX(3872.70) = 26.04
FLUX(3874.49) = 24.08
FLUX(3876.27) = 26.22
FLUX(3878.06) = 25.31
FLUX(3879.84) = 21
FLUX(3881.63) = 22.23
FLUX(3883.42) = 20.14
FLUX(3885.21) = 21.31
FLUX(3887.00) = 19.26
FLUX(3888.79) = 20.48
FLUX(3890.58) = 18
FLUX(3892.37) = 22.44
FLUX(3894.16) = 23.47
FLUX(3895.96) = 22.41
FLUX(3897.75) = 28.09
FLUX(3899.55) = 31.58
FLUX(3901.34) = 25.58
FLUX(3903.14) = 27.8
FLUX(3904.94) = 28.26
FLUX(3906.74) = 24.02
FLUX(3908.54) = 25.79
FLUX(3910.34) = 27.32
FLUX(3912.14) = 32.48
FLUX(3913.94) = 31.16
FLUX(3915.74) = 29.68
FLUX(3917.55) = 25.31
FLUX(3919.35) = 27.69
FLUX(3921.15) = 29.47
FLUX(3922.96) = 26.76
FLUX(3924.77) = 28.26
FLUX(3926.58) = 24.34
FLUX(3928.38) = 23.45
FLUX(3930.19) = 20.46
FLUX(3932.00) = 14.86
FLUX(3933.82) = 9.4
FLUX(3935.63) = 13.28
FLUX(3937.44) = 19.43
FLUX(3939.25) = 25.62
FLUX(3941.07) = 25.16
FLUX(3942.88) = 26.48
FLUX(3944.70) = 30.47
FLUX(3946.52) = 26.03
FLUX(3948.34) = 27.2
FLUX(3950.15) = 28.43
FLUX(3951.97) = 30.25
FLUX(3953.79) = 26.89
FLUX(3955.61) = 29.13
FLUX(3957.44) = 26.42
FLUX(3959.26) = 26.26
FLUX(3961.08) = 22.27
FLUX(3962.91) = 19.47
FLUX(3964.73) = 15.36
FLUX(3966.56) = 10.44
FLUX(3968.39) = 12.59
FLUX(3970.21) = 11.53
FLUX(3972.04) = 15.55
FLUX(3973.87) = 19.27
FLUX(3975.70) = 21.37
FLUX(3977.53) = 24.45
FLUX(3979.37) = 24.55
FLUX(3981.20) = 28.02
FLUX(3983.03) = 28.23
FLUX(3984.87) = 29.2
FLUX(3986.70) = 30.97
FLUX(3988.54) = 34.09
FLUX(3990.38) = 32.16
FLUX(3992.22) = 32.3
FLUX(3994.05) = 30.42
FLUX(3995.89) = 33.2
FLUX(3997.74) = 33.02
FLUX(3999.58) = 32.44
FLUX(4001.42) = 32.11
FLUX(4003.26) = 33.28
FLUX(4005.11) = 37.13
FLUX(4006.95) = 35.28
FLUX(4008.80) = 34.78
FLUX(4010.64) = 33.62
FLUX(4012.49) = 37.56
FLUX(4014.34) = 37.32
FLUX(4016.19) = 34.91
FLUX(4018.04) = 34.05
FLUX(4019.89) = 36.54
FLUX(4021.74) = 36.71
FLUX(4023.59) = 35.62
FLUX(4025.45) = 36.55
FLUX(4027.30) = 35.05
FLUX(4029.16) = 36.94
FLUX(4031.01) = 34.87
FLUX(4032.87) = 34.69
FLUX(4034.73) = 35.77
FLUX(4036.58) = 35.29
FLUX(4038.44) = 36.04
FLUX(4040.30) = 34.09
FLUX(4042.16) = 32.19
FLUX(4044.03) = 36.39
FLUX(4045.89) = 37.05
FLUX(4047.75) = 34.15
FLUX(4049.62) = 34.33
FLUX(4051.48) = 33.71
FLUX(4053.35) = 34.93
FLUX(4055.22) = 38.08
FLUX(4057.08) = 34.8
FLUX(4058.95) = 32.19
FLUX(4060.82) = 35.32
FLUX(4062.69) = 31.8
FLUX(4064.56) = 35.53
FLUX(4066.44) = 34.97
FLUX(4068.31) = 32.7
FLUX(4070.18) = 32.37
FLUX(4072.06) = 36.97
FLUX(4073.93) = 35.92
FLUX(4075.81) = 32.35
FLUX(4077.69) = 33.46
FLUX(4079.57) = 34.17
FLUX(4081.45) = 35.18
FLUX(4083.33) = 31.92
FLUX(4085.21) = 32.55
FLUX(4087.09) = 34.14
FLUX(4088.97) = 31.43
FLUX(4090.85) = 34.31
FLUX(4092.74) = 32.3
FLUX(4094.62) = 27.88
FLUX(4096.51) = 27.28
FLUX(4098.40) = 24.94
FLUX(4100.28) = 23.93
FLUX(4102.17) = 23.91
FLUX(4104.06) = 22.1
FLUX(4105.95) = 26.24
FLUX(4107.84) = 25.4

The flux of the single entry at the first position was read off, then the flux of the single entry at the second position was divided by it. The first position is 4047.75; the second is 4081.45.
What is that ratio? 1.03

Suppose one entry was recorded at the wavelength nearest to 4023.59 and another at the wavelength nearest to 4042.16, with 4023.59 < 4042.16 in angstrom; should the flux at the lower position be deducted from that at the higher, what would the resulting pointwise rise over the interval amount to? -3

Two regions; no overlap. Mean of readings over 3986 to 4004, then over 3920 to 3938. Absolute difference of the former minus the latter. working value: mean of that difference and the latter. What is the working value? 16.2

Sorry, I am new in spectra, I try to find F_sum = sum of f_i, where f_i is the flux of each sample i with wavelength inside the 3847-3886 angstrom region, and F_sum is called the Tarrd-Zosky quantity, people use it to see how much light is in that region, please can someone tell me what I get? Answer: 558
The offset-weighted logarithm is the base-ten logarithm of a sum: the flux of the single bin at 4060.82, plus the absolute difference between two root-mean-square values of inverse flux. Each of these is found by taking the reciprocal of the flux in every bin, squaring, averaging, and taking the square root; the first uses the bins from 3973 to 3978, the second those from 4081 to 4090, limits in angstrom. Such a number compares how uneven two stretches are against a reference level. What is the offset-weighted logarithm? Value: 1.55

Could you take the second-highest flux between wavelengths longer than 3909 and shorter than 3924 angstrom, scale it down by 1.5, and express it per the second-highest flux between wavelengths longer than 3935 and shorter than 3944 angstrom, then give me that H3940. 0.81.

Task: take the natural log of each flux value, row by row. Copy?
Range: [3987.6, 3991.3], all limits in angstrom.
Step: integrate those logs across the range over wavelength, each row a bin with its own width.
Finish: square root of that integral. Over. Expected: 3.6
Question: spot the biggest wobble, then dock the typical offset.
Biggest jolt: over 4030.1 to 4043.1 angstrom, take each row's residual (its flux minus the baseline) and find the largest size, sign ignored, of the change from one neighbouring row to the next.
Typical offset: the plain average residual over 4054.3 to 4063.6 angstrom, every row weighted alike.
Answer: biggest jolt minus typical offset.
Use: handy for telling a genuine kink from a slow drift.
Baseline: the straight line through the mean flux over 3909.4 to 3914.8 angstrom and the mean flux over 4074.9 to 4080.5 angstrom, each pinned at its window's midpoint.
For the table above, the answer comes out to 0.5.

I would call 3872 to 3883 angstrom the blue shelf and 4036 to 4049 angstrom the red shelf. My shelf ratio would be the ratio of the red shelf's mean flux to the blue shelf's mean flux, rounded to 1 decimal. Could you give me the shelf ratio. 1.5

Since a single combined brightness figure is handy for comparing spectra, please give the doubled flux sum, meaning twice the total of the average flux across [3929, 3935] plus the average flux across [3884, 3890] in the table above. 71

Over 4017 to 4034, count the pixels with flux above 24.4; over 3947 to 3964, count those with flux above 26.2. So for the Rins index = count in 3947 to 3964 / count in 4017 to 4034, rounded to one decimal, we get 0.8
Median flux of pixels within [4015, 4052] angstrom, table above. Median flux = 35.2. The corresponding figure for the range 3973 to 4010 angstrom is 32.1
